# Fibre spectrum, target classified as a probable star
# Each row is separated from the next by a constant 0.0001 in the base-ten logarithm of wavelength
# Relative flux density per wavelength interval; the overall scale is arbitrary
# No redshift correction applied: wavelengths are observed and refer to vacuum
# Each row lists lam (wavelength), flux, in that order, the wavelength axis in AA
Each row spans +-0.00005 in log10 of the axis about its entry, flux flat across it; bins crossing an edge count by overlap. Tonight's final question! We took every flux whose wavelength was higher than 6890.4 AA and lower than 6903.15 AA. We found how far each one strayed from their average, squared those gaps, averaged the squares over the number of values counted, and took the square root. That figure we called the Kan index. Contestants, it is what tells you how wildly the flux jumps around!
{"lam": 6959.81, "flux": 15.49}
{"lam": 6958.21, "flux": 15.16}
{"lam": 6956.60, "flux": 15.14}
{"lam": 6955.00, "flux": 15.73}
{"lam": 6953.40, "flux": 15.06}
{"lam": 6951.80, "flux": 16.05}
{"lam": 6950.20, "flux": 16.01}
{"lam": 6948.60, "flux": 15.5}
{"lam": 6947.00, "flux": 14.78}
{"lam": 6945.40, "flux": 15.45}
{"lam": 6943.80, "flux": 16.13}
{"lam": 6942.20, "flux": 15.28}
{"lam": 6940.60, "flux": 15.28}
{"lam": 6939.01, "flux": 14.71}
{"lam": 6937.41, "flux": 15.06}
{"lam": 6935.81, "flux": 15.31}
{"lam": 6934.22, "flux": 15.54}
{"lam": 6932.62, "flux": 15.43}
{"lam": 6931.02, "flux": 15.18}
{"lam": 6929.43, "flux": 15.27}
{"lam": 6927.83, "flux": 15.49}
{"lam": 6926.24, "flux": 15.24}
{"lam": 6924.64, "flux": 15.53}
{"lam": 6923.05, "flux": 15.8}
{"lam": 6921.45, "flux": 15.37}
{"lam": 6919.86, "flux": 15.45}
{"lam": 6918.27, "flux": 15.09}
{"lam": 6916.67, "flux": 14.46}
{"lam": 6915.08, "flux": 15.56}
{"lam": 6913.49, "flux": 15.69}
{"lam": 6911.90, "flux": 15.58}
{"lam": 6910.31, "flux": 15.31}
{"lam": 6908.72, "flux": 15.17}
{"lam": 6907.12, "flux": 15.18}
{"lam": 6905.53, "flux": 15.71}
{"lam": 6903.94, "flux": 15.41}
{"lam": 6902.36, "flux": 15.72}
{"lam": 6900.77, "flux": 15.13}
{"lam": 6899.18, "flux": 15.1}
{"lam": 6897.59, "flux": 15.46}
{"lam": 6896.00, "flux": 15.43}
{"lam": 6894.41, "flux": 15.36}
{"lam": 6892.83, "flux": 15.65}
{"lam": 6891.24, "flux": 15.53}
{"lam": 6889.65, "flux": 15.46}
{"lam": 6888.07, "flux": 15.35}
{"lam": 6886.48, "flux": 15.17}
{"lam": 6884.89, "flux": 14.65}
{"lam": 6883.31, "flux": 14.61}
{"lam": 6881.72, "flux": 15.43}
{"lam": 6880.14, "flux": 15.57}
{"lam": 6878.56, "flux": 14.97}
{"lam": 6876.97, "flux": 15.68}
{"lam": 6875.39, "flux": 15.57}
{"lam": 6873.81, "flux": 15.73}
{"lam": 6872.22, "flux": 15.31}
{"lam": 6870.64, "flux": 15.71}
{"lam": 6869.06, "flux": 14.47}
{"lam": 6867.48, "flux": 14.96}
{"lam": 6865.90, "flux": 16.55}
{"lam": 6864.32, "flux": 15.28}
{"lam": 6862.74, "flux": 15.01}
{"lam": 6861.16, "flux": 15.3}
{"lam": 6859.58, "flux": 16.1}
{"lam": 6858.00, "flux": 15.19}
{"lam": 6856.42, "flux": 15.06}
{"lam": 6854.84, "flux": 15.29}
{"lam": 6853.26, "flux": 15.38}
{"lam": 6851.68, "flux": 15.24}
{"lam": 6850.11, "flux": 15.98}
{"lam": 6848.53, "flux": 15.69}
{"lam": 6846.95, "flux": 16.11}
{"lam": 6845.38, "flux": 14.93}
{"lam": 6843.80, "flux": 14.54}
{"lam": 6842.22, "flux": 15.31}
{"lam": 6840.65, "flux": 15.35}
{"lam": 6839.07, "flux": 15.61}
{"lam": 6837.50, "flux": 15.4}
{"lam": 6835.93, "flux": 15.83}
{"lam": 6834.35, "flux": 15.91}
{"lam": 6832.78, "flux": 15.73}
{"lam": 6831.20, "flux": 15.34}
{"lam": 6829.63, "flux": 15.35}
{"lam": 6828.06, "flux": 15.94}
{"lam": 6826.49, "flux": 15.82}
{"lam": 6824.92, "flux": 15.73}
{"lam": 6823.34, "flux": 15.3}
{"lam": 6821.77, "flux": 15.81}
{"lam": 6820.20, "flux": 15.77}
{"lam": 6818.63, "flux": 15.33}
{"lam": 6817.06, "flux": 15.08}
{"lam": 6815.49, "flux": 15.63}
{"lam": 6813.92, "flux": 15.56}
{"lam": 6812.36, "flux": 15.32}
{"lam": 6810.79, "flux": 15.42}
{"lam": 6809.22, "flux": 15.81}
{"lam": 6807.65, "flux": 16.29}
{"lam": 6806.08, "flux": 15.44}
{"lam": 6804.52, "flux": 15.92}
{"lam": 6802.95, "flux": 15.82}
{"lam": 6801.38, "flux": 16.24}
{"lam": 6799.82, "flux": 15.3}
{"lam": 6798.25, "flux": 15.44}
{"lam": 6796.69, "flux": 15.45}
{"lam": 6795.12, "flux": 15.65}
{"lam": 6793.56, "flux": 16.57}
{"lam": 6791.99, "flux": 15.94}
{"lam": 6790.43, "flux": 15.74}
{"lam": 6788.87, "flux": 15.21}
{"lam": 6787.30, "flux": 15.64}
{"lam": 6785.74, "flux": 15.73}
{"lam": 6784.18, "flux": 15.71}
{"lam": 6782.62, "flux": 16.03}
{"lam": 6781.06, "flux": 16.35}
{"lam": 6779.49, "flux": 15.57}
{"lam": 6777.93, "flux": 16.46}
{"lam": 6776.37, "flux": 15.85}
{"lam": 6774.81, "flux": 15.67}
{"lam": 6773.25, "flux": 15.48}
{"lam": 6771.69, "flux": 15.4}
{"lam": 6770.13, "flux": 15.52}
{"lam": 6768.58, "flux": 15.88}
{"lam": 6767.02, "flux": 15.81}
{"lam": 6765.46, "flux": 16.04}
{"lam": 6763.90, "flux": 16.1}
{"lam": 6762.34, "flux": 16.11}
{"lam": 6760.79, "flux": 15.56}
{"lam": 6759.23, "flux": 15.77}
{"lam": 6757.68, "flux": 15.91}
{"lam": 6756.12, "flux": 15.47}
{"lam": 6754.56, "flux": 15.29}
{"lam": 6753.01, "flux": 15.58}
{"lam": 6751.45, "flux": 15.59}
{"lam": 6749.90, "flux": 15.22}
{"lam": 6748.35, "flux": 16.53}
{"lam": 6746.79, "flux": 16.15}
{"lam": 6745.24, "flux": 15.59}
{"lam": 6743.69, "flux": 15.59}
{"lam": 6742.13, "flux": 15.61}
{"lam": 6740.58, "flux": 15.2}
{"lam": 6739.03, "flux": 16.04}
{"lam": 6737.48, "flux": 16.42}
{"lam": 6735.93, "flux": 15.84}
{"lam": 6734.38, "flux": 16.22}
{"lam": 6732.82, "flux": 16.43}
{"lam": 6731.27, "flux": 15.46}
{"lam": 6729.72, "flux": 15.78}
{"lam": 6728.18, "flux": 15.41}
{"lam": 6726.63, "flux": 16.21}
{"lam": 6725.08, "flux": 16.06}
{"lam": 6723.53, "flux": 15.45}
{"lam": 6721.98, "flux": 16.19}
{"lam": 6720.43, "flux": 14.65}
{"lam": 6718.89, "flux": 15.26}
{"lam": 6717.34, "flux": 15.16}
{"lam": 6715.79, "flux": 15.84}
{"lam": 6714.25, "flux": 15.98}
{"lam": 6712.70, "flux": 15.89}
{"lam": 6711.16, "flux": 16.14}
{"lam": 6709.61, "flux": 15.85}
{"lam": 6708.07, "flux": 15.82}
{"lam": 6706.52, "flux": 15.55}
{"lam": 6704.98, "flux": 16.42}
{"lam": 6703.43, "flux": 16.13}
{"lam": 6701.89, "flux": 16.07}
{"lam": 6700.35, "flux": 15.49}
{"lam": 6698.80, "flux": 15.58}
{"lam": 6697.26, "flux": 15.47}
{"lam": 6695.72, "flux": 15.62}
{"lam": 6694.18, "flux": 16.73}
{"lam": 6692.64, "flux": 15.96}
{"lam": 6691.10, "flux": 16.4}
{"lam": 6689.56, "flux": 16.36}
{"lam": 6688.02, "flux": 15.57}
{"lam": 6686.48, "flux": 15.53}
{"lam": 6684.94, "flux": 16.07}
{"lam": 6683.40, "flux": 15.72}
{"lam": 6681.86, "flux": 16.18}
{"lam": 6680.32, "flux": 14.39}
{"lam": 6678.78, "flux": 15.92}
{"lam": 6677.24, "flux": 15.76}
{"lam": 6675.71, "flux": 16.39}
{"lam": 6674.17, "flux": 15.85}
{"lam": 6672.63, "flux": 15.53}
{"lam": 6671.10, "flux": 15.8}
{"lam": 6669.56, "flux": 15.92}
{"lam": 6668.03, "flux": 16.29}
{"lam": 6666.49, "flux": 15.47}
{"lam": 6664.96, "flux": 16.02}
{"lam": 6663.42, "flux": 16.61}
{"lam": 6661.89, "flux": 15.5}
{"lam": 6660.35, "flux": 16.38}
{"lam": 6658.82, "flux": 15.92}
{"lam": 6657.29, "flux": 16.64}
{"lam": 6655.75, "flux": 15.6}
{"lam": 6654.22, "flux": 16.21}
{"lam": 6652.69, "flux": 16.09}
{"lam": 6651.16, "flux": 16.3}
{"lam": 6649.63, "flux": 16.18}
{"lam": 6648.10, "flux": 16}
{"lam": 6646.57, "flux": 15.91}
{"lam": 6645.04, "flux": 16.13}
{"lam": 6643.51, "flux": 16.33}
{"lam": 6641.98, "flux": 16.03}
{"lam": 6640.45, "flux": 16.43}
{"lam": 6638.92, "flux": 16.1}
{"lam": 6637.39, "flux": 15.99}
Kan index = 0.21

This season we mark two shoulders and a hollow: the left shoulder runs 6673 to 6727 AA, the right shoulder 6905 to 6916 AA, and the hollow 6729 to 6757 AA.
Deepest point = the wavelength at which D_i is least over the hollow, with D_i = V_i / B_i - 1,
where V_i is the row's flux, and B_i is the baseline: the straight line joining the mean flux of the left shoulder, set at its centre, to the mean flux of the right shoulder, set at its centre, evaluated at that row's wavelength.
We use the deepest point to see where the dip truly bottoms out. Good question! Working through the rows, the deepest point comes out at 6740.58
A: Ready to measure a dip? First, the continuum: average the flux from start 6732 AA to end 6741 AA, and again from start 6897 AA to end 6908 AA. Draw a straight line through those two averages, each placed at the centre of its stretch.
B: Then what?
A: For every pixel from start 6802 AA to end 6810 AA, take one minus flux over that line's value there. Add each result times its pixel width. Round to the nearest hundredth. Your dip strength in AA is -0.05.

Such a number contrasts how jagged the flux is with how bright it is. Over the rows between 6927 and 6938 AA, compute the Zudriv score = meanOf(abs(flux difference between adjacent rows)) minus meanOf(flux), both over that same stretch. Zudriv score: -15.1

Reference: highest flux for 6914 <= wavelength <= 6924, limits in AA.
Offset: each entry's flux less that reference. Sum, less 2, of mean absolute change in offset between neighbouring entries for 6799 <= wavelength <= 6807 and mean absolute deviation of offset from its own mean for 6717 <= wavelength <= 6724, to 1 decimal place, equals -1.1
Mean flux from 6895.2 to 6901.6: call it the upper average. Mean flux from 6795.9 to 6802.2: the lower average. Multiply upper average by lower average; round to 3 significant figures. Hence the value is 238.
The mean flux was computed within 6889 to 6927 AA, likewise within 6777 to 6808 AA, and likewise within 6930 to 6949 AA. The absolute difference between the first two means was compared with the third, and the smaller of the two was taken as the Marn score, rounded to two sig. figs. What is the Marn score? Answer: 0.43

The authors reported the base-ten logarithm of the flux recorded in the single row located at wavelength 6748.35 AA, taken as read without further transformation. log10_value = 1.22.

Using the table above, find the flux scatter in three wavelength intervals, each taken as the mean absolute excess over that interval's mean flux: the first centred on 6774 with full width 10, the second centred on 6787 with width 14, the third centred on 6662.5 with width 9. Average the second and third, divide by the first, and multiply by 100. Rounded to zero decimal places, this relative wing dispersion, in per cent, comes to 116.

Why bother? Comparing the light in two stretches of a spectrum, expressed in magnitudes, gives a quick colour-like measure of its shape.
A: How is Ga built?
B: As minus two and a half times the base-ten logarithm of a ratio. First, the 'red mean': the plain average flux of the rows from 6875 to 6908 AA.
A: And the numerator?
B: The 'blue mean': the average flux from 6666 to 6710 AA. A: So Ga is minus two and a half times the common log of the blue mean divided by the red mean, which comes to -0.036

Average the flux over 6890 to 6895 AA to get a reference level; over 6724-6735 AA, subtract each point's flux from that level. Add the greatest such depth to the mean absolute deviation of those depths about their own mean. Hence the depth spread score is 0.44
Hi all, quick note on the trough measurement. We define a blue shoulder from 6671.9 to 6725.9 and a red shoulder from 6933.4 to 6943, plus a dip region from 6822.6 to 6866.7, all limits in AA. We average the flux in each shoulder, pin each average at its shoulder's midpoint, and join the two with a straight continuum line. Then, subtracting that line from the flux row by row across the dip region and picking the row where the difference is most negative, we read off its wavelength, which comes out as 6843.80 AA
